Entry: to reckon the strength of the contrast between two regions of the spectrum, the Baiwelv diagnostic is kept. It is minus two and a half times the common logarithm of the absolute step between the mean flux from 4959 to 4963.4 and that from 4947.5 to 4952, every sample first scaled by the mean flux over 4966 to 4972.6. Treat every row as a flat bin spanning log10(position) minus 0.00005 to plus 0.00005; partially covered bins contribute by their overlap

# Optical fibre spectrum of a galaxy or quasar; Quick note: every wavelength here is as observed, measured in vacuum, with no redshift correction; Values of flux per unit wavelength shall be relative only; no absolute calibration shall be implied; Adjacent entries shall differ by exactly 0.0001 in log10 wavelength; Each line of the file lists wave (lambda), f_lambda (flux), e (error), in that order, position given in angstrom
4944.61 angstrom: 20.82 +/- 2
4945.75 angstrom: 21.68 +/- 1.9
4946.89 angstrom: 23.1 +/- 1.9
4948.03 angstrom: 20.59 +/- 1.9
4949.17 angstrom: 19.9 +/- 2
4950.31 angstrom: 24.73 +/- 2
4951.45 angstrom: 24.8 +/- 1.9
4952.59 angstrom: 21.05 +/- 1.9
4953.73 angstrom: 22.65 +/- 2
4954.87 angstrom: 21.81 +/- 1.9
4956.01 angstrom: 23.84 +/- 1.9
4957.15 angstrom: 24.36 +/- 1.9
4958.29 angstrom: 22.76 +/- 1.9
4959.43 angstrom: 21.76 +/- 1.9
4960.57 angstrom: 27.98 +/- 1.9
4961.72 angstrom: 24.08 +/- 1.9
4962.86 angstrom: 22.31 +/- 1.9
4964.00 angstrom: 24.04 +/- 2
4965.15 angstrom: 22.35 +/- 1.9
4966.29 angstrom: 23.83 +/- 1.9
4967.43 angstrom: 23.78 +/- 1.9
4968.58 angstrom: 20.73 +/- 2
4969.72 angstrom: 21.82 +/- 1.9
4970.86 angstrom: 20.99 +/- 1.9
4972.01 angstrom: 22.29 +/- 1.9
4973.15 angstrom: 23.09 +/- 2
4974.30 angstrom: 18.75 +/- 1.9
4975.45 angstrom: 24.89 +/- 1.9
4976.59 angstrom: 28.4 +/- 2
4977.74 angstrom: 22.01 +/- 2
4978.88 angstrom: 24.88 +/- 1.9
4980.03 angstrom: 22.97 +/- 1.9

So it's 2.9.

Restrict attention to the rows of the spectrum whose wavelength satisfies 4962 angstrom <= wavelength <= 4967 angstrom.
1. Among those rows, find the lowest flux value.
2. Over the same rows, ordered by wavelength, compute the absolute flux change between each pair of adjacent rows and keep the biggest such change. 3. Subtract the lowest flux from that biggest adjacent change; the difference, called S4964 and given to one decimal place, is -20.6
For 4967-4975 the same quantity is -14.4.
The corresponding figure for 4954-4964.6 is -15.5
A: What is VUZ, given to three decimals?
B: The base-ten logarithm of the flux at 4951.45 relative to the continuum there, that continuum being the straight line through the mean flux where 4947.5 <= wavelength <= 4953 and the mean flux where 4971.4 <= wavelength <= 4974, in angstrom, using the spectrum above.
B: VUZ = 0.047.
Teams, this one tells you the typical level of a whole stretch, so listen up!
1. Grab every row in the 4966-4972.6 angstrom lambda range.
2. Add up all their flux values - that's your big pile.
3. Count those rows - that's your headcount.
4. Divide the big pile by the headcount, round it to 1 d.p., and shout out 22.2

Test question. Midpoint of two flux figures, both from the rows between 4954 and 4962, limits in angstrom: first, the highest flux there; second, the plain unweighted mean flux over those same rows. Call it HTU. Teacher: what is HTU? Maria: 25.9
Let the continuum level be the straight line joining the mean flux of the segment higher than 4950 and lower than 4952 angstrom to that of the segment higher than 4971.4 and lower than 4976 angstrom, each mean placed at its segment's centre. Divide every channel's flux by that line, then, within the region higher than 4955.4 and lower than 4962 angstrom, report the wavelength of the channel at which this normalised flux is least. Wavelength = 4959.43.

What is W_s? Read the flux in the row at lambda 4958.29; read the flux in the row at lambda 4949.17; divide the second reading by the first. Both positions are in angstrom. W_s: 0.87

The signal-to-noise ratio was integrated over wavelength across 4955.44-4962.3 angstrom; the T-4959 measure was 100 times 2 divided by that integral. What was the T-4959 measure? 2.30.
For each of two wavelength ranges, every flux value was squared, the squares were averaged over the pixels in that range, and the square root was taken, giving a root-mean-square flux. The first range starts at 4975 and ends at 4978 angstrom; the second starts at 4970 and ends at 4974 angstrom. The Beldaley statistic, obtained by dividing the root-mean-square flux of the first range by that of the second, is 1.14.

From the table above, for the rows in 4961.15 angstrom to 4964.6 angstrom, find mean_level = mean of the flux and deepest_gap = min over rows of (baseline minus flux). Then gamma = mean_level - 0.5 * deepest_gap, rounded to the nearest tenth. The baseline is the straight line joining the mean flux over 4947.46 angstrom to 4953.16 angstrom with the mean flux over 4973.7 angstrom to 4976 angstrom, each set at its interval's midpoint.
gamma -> 24.5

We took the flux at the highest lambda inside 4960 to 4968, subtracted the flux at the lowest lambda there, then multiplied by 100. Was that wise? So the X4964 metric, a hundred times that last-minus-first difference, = -420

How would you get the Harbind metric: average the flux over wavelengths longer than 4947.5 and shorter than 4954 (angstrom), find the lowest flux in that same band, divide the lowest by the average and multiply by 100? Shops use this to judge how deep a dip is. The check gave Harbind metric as 89.3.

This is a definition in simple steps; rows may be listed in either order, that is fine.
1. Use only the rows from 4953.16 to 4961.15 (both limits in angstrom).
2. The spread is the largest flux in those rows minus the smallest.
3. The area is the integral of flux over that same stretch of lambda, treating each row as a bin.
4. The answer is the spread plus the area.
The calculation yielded 195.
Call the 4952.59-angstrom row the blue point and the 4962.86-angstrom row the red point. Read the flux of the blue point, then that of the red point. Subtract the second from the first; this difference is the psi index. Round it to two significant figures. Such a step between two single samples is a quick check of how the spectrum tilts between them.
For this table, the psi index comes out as -1.3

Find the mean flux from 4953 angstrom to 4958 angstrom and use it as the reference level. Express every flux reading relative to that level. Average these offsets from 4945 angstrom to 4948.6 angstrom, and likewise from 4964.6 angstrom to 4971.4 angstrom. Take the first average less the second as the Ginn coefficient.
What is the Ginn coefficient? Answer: -0.5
